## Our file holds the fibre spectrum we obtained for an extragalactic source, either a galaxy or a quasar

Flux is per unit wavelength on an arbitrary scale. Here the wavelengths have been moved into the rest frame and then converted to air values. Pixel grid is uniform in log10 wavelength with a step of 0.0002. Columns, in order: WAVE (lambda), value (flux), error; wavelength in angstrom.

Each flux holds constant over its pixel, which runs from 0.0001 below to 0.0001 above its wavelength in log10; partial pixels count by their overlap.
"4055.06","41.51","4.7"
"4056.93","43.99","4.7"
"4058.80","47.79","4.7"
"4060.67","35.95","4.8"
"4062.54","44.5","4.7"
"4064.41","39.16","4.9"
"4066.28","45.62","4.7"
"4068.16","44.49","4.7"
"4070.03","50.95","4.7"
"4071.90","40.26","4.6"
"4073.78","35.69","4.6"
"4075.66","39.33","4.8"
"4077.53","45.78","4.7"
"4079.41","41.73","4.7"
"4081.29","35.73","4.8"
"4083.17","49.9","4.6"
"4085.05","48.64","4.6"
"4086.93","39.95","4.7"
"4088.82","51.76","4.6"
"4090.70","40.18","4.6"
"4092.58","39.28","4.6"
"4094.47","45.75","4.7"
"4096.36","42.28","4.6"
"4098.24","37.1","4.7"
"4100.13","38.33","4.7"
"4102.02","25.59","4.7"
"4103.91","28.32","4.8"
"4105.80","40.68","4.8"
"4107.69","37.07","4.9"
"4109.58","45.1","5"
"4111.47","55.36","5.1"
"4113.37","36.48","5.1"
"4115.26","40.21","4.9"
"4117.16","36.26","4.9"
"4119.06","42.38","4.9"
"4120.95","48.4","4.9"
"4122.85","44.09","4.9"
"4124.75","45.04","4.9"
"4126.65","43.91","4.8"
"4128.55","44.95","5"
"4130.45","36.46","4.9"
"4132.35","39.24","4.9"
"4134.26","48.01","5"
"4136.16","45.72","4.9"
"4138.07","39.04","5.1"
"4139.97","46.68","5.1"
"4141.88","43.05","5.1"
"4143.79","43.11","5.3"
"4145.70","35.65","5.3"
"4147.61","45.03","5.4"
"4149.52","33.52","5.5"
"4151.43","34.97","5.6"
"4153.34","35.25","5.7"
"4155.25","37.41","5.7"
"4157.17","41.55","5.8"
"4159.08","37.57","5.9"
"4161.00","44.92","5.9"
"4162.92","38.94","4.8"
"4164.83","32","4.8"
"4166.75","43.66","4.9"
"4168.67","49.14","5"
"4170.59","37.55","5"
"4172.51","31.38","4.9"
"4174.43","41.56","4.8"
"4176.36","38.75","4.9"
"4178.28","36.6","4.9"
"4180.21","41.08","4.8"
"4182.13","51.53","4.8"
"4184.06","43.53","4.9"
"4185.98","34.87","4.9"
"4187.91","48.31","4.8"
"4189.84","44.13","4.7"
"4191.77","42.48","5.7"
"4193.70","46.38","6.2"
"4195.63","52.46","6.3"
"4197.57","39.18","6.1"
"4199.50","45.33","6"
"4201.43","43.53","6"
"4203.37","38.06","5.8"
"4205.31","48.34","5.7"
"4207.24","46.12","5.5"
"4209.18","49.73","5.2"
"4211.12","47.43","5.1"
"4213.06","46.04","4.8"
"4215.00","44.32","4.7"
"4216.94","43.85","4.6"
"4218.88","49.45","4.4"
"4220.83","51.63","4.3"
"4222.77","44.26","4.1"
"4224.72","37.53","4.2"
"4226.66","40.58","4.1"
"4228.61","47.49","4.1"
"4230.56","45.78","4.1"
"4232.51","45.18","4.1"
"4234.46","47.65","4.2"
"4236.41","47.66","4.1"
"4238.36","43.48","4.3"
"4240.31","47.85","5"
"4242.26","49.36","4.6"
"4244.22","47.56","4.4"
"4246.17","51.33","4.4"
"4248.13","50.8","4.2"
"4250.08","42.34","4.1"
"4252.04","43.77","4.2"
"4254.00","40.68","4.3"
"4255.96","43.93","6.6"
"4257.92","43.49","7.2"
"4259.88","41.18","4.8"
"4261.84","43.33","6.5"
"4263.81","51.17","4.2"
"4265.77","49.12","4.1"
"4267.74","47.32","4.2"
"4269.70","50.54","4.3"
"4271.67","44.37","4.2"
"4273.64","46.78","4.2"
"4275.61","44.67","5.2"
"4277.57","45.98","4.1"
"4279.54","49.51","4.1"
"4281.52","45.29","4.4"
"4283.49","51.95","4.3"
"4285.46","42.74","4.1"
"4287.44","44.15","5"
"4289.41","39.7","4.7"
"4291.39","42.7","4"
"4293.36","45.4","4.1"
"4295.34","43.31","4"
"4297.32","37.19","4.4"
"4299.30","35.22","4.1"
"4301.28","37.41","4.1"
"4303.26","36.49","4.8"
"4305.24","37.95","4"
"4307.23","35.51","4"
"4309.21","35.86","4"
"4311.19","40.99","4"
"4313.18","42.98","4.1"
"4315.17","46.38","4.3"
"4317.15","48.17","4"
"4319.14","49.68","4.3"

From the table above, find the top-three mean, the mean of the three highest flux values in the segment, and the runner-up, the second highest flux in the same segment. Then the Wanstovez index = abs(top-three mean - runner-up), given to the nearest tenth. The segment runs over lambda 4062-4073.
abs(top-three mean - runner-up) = 1.4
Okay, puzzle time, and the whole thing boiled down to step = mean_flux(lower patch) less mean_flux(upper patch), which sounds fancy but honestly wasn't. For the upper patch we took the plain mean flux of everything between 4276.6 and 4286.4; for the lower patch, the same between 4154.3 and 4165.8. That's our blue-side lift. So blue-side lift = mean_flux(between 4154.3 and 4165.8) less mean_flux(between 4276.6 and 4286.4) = -8.4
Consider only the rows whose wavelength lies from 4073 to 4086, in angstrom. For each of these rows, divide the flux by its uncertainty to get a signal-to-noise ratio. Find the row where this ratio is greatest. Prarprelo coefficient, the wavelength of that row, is 4083.17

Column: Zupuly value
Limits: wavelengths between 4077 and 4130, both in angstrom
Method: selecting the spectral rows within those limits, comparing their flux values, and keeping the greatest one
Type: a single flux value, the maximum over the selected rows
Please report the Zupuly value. 55.36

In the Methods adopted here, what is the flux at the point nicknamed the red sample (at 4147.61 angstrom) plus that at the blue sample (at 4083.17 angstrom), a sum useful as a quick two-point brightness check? 95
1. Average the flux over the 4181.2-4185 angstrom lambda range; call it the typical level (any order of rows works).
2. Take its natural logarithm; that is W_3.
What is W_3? 3.86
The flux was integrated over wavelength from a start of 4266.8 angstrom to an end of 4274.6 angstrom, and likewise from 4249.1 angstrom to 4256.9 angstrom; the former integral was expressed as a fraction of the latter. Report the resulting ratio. 1.11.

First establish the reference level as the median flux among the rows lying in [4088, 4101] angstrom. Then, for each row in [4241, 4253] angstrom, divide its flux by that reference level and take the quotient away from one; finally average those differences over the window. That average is -0.18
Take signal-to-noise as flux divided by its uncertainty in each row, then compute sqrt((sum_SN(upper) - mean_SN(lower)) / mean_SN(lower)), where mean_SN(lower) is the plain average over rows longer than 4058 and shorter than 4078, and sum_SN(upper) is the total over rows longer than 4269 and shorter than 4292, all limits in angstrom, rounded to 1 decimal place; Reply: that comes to 3.6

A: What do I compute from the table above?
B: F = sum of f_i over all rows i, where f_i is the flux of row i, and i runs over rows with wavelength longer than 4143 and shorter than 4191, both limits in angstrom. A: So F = 1002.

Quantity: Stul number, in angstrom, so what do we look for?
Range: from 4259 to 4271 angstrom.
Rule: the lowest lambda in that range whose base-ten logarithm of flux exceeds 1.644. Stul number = 4263.81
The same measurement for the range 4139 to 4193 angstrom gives 4139.97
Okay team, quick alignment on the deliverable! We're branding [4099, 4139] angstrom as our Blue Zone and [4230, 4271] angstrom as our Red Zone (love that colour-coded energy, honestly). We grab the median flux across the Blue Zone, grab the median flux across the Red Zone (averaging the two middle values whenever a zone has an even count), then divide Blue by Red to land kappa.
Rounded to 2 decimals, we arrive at 0.86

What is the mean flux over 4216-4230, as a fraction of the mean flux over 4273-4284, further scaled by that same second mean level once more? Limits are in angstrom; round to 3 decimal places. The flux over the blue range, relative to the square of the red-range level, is 0.020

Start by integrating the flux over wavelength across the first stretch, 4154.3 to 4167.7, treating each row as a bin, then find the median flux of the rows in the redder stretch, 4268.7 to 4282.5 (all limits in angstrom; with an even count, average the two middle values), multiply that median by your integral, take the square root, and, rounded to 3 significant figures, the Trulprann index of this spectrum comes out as 156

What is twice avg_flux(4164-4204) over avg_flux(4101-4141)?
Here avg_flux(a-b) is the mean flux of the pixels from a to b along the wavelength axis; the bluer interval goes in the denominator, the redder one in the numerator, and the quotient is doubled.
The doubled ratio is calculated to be 2.03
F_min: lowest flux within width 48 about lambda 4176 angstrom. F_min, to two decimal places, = 31.38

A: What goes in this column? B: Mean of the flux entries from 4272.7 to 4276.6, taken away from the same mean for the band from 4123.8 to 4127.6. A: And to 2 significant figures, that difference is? -1.3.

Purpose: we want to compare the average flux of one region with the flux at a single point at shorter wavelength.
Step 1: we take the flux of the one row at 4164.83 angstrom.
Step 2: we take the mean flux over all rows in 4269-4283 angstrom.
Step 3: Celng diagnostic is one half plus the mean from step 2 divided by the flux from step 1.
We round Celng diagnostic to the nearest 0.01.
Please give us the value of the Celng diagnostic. 1.96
